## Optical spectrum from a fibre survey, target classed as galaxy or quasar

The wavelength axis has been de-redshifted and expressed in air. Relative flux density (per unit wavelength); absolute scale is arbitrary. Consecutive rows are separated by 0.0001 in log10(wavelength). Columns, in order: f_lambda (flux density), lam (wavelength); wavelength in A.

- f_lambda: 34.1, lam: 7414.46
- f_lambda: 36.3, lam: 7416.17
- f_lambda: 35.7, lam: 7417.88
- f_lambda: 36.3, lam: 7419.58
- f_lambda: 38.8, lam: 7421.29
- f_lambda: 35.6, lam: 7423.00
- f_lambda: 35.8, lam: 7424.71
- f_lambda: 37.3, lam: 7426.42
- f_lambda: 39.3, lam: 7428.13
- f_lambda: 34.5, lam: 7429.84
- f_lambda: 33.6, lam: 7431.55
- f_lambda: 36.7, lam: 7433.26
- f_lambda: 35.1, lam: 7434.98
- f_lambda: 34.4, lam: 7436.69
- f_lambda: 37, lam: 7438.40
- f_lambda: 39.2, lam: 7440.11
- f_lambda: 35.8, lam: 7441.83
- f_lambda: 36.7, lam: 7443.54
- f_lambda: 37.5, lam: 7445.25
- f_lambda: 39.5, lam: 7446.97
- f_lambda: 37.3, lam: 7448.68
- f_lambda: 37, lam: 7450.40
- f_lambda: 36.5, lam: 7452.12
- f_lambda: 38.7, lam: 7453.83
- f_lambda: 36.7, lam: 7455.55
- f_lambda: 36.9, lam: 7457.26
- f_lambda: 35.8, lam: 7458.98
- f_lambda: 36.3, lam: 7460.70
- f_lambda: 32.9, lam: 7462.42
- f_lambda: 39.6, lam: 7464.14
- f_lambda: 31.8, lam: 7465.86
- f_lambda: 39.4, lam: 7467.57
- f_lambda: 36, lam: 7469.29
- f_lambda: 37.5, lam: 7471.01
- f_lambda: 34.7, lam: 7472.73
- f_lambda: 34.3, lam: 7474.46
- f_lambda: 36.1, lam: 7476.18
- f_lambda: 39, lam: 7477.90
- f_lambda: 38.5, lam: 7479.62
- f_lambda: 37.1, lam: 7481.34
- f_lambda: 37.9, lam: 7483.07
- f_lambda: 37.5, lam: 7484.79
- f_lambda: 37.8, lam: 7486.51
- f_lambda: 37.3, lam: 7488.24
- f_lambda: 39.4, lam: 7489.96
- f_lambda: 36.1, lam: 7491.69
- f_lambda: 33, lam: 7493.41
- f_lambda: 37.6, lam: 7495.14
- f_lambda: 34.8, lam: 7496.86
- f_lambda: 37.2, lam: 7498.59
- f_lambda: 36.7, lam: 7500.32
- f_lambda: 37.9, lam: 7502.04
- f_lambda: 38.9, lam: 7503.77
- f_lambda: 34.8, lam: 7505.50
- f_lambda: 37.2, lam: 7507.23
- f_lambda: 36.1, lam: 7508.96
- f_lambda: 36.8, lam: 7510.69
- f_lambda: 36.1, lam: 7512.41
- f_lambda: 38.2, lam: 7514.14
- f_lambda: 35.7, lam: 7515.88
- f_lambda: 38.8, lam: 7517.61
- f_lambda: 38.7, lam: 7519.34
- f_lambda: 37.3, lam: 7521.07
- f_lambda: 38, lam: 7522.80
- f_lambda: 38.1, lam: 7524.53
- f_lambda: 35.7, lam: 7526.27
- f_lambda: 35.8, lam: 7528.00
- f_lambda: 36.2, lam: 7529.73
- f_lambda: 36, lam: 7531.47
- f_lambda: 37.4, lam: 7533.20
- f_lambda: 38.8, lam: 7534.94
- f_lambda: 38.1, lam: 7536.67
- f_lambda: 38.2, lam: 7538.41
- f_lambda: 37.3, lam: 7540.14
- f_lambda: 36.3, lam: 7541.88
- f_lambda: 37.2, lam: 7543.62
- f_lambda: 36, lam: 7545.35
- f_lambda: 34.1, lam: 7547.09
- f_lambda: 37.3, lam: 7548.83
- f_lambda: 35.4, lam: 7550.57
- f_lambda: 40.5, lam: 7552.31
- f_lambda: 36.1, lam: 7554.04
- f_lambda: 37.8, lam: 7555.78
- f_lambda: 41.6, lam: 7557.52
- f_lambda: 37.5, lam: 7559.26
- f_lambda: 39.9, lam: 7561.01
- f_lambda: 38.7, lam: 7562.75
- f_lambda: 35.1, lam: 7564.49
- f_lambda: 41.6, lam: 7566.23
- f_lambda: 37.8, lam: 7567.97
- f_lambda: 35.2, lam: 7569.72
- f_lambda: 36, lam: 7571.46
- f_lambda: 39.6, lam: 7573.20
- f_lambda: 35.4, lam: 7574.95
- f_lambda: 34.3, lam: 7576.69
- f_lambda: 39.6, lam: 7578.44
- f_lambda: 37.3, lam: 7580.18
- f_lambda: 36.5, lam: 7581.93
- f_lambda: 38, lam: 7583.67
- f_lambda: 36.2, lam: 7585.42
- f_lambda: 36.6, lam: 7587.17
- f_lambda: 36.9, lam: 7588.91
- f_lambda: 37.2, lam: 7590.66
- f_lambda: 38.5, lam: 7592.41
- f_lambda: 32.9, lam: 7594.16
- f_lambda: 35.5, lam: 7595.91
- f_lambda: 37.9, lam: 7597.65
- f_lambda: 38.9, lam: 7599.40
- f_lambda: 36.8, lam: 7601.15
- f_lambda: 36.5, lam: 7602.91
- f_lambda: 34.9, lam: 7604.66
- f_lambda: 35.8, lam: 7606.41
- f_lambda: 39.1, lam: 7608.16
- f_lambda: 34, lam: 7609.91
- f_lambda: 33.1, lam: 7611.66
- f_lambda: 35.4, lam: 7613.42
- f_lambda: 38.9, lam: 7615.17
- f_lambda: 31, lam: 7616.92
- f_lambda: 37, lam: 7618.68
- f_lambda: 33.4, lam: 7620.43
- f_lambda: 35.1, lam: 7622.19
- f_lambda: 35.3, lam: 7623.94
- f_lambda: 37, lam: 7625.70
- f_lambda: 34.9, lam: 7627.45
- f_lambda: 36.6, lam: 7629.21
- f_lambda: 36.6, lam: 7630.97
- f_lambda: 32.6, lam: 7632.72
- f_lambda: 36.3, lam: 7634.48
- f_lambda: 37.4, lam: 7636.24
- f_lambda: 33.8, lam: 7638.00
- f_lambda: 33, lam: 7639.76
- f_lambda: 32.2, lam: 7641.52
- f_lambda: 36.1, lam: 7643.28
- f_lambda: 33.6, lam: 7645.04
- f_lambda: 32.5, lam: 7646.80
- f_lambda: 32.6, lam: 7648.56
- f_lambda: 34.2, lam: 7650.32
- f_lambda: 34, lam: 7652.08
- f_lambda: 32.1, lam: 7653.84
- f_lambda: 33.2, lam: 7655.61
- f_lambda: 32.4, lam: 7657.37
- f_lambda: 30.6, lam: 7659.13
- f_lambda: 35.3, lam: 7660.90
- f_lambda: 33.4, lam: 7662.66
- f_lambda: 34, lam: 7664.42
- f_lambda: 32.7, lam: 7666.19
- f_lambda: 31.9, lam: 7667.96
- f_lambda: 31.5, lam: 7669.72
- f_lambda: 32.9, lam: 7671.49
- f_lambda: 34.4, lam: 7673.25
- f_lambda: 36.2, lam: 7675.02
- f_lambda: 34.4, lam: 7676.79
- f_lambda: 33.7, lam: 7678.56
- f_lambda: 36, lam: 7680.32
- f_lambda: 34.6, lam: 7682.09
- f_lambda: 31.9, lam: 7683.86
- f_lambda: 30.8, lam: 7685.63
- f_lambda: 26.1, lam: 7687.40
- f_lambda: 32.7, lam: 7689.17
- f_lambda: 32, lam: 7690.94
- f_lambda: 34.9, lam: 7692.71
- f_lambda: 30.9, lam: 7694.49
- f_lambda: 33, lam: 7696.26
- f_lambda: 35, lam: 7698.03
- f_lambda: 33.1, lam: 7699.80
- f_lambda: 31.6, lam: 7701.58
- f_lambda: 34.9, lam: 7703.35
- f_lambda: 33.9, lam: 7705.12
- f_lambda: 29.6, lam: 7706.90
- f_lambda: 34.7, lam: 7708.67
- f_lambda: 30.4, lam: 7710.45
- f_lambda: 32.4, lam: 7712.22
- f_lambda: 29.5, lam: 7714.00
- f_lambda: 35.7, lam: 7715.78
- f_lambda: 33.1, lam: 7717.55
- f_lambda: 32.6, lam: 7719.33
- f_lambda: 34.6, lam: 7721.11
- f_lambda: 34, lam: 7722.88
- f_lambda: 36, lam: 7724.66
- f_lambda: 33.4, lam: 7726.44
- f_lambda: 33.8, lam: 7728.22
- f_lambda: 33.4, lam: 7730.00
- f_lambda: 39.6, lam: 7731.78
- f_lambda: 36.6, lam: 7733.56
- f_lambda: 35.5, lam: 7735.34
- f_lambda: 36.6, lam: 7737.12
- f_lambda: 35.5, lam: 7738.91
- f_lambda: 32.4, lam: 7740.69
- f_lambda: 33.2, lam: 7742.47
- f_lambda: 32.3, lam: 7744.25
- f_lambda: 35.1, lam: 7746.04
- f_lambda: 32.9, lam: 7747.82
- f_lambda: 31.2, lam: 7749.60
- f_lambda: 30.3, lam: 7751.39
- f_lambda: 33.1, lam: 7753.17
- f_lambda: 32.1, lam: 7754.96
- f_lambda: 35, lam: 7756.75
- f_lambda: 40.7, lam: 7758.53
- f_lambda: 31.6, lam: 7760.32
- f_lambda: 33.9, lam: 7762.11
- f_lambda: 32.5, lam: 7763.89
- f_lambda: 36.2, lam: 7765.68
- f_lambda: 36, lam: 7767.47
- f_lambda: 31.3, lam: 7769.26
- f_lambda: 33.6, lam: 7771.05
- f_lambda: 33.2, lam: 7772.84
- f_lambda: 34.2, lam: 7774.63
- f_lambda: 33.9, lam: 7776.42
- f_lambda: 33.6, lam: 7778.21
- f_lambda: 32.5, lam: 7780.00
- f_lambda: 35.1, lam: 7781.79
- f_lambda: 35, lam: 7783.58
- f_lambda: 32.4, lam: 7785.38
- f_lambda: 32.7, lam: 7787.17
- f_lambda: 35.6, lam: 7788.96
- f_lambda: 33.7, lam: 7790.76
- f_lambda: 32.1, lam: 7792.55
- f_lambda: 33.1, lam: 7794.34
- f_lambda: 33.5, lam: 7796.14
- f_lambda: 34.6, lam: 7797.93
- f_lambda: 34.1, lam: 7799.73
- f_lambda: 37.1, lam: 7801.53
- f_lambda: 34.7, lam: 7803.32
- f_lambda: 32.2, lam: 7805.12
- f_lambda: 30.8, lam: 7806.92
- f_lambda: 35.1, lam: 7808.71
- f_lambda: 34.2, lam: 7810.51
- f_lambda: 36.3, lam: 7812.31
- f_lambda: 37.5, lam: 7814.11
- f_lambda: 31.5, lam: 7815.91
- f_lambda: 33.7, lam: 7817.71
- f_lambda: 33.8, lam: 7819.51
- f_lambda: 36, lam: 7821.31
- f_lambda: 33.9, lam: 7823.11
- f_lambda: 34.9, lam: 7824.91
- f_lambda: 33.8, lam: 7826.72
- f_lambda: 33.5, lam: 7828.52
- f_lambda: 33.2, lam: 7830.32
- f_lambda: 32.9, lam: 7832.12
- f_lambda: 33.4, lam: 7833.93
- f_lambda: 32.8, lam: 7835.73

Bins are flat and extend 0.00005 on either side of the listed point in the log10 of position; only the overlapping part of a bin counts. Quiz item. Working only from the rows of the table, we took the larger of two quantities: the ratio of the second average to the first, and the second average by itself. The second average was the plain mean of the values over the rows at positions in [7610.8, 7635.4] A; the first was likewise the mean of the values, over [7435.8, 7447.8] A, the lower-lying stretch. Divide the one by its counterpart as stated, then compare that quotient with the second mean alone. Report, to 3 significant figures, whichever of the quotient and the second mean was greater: 35.2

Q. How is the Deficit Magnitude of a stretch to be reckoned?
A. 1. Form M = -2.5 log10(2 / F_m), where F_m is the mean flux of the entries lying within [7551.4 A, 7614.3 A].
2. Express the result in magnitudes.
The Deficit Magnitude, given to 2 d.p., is 3.17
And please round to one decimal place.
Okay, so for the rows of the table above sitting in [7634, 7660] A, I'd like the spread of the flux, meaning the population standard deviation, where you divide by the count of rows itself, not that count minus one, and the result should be 1.7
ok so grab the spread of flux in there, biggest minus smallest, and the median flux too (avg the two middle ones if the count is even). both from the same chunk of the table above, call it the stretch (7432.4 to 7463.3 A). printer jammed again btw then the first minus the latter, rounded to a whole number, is -30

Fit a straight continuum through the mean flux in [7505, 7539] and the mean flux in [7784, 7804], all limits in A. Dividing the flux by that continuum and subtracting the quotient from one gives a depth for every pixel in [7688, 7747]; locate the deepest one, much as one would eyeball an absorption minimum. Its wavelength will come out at 7714.00 A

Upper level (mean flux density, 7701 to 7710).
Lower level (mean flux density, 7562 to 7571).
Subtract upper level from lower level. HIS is 4.7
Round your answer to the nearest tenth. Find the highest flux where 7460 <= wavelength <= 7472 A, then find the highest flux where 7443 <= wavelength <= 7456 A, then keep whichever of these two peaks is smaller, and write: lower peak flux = 39.5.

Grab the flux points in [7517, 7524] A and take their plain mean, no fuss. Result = 38.2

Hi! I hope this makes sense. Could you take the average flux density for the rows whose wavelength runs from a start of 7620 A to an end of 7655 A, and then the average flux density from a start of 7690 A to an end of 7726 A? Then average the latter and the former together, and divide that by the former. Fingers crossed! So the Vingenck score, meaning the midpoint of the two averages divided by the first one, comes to 0.98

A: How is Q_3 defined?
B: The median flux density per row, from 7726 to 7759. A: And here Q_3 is 33.4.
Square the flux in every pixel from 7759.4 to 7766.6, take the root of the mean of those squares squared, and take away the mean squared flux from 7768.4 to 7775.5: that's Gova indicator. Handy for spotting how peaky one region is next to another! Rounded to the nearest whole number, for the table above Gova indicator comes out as 40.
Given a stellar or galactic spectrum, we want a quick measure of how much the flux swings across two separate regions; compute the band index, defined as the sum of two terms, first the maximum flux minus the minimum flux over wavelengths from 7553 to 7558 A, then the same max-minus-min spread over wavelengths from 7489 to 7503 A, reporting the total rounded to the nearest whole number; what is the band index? 12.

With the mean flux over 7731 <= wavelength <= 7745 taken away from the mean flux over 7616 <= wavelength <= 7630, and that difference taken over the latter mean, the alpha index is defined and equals 0.00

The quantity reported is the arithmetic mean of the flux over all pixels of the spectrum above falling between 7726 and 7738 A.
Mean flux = 35.6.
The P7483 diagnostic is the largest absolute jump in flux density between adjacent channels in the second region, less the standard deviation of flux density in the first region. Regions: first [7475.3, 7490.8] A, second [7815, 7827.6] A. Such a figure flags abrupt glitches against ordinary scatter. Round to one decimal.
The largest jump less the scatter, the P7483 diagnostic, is 1.2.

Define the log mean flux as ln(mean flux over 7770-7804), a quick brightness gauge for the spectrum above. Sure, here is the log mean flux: 3.52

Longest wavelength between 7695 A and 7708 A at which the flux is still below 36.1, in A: 7706.90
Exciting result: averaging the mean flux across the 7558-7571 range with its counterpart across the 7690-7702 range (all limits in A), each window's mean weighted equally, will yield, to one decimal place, 35.5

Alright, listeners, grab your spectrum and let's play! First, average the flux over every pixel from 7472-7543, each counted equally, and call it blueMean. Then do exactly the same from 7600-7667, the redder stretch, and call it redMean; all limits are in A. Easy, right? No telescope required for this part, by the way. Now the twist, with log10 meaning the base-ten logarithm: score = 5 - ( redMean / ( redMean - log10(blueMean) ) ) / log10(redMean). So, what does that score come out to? 4.32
